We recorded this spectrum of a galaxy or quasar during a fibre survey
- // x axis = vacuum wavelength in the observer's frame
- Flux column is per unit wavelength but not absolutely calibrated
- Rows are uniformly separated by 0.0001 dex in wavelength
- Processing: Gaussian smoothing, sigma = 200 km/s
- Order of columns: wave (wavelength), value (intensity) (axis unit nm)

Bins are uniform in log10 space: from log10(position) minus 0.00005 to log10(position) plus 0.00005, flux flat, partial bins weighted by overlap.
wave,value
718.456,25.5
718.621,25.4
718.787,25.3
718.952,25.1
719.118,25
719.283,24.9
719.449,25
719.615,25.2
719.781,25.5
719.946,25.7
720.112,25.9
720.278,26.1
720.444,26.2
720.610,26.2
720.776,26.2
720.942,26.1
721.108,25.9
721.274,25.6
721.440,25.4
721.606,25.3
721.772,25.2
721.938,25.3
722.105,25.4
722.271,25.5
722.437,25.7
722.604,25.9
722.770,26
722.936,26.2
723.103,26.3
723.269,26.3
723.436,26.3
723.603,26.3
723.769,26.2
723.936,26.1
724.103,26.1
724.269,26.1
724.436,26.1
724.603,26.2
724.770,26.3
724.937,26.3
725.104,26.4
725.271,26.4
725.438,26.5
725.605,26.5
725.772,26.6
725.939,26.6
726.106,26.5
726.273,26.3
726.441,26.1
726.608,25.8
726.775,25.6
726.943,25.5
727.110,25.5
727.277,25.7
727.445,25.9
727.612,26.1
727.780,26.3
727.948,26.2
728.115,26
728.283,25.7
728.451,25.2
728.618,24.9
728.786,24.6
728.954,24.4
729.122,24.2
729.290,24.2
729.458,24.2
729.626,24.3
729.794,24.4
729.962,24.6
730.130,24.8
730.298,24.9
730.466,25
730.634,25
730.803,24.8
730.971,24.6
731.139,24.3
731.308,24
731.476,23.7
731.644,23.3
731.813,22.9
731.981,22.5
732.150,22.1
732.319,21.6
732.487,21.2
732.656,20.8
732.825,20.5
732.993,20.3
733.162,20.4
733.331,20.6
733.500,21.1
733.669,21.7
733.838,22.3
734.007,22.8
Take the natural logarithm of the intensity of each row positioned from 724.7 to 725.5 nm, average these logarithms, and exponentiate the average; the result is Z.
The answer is 26.4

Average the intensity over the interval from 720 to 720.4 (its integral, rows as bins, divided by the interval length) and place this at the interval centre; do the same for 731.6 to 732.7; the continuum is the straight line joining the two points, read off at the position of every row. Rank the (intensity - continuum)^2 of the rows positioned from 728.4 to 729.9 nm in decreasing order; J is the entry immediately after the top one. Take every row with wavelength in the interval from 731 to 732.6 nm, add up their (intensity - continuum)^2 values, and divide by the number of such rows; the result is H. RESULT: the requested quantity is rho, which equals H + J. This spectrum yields 4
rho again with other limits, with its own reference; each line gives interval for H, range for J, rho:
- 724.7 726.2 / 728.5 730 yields 8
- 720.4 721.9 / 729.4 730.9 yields 6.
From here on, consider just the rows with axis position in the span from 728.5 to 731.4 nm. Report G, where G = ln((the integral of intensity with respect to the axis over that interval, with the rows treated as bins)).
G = 4.3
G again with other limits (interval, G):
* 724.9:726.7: 3.9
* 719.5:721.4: 3.9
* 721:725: 4.6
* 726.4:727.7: 3.5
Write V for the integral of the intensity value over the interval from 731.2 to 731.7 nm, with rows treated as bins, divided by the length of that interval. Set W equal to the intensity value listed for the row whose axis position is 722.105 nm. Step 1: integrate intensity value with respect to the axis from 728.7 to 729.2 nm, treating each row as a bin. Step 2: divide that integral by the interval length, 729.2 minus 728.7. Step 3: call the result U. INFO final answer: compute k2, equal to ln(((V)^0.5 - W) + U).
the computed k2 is 1.3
